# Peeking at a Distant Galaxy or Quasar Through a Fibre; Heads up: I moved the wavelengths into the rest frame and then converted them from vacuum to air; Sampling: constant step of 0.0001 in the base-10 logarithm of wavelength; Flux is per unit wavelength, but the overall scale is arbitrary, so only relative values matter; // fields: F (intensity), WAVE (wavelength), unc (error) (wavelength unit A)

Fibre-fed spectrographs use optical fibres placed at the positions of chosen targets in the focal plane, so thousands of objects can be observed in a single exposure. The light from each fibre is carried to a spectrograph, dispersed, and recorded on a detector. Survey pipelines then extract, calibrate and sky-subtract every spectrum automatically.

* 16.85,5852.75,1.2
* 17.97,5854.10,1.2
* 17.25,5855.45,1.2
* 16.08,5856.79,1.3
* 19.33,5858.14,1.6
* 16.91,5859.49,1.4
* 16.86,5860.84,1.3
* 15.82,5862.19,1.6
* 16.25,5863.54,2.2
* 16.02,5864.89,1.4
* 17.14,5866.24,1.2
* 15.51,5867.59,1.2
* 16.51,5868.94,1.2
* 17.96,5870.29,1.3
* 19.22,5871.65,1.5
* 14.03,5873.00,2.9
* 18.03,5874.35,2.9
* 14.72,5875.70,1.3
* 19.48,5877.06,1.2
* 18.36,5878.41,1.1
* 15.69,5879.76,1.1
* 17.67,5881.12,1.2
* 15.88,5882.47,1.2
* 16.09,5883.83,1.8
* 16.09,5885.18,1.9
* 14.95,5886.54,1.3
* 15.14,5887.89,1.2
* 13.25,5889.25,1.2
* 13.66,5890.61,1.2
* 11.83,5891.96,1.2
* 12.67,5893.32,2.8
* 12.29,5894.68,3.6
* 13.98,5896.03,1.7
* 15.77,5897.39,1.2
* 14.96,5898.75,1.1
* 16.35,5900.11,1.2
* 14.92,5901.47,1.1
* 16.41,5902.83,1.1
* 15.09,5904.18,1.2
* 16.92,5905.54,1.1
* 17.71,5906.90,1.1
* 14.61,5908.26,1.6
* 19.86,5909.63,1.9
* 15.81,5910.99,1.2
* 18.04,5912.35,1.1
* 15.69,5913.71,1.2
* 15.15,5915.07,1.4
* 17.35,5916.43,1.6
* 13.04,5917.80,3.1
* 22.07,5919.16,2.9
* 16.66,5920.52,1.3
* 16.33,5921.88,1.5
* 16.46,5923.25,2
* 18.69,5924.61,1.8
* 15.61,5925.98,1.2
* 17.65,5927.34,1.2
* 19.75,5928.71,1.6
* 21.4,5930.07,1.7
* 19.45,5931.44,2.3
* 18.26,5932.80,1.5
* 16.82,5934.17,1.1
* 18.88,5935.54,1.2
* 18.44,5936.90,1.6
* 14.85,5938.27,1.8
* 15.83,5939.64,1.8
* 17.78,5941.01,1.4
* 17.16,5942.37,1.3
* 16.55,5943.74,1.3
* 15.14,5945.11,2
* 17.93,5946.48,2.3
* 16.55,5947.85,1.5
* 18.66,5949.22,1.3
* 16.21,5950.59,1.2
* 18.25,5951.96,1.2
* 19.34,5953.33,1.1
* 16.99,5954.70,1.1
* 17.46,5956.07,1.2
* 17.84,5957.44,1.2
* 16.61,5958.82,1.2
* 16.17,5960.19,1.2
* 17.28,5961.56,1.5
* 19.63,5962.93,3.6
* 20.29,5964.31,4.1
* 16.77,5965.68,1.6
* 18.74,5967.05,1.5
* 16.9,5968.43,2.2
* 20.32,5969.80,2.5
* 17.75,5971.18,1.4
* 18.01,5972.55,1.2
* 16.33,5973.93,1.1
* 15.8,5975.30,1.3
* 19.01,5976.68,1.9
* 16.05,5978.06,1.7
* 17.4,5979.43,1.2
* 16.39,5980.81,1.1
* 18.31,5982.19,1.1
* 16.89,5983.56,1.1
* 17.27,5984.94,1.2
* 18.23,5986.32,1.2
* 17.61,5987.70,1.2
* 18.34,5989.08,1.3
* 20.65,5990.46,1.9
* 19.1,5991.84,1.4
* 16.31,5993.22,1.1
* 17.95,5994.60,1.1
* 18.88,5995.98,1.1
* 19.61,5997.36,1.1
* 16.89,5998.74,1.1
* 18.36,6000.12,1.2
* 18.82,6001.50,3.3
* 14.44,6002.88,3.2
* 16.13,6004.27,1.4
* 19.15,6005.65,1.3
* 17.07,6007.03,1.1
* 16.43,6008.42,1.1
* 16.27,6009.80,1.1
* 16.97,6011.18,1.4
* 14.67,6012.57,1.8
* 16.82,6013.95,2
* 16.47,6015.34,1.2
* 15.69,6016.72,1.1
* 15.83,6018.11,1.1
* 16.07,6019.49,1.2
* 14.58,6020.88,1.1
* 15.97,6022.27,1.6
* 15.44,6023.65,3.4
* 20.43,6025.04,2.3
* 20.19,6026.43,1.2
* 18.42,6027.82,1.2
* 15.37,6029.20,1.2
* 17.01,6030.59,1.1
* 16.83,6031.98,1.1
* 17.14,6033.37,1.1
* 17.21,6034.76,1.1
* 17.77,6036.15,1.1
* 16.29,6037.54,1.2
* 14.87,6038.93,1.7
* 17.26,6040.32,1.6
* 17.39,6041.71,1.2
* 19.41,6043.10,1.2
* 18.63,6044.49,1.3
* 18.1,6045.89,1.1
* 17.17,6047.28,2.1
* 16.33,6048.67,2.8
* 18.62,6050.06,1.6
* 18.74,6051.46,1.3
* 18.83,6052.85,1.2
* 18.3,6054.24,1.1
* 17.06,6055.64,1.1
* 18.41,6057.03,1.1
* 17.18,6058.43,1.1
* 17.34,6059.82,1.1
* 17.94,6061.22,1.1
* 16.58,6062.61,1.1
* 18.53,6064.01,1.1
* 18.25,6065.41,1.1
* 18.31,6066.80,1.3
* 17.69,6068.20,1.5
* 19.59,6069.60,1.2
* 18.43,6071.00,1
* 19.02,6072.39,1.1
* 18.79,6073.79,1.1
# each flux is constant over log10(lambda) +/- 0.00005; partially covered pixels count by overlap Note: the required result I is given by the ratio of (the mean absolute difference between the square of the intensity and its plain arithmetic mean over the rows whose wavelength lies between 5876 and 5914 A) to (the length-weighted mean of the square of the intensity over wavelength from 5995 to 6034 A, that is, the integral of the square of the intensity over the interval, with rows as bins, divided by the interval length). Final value 0.161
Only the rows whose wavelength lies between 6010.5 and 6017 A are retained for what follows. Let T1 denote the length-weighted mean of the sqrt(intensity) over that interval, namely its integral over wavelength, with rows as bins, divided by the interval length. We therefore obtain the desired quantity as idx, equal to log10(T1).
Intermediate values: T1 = 4.02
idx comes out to 0.604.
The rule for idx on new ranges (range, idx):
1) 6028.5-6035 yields 0.611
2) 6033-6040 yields 0.611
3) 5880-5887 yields 0.603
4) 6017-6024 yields 0.596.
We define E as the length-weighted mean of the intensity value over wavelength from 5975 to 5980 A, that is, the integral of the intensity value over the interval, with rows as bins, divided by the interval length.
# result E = 17.2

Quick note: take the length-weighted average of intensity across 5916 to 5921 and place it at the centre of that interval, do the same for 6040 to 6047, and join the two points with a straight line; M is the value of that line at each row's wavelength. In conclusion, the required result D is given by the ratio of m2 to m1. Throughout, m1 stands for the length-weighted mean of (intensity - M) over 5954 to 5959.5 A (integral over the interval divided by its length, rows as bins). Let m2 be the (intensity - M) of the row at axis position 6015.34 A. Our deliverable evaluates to 4.6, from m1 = -0.32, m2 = -1.5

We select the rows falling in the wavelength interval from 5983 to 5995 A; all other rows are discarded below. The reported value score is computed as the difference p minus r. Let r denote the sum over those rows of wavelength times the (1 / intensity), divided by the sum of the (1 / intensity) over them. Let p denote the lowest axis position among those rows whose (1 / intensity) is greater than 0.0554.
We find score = -5.5 A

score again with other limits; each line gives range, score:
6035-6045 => -4.0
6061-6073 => -5.5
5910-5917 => -2.7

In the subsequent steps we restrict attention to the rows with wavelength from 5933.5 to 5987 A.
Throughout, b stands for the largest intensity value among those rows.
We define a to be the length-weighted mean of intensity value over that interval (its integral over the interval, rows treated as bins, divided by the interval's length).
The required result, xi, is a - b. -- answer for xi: -2.9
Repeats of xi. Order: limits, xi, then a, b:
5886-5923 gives -6.5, 15.6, 22.07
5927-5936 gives -2.5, 18.9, 21.4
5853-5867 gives -2.4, 17.0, 19.33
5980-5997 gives -2.6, 18.0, 20.65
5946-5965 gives -2.5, 17.8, 20.29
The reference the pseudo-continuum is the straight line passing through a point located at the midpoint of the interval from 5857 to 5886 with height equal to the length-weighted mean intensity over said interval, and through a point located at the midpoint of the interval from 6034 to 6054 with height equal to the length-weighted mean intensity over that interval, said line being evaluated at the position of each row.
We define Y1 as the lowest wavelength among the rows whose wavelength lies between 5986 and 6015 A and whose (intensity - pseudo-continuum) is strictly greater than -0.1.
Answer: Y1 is 5986.32 A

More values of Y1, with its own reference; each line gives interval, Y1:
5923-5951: 5924.61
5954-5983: 5956.07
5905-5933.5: 5905.54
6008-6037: 6025.04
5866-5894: 5866.24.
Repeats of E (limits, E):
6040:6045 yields 18.2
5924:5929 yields 17.7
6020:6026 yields 16.7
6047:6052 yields 17.7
